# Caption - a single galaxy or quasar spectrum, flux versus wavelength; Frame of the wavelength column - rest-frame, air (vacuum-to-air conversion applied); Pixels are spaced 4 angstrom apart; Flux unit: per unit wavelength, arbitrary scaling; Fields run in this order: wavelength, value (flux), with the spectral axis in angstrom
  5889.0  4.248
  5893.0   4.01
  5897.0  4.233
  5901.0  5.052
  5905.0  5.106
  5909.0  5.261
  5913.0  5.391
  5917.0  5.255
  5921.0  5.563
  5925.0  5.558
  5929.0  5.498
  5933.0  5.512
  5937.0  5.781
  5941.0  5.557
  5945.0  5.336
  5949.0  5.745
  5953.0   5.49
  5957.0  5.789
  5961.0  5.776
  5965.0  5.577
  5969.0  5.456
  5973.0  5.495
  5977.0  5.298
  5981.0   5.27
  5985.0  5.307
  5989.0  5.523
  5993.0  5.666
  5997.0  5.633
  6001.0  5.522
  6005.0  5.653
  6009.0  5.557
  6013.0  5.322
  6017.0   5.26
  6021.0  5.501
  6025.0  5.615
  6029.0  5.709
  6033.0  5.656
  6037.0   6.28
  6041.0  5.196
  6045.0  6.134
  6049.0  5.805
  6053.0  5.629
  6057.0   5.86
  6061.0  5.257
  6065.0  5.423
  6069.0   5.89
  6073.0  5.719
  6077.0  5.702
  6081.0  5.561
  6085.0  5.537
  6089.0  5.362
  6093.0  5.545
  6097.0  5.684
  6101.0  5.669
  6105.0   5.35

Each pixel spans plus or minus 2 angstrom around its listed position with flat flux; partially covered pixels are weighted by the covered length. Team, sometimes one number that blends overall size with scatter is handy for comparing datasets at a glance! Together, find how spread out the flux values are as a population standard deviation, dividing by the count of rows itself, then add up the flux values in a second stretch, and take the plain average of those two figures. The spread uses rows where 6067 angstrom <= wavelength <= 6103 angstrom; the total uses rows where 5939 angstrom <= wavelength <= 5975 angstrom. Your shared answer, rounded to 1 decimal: 25.2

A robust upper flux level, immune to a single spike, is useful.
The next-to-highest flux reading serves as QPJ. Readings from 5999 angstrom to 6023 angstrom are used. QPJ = 5.557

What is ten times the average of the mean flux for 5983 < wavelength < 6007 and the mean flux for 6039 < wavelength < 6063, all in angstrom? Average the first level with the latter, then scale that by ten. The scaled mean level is 56.0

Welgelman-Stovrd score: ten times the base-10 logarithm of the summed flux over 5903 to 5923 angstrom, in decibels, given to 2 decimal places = 14.24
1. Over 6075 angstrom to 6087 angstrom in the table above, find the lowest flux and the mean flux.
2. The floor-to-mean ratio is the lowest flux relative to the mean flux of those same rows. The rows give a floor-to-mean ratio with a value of 0.989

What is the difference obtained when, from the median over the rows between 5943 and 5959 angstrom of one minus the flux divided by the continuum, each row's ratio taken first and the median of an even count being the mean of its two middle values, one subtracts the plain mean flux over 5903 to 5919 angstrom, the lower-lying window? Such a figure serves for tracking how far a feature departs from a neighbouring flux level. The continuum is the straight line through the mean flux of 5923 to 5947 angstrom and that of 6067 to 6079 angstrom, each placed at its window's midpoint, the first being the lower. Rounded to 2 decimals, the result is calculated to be -5.26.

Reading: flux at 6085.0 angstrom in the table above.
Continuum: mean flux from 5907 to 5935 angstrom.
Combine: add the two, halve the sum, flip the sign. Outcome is -5.49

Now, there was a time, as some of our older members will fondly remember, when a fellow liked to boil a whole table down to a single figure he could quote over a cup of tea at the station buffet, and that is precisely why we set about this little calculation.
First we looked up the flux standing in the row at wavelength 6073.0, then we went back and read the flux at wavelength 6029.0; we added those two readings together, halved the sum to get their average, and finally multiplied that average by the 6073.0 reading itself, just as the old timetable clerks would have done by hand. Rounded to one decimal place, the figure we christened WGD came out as 32.7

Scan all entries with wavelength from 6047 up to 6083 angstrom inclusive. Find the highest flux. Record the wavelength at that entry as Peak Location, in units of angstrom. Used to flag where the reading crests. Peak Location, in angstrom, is 6069.0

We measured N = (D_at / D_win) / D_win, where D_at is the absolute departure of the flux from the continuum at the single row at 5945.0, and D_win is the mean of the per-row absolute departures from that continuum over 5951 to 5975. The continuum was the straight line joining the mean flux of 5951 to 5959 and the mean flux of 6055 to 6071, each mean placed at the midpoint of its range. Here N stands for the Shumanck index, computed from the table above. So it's 17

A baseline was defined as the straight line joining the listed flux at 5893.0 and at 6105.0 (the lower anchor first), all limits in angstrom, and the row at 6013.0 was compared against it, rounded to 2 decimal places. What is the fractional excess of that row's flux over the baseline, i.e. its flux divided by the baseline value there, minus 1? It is 0.12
